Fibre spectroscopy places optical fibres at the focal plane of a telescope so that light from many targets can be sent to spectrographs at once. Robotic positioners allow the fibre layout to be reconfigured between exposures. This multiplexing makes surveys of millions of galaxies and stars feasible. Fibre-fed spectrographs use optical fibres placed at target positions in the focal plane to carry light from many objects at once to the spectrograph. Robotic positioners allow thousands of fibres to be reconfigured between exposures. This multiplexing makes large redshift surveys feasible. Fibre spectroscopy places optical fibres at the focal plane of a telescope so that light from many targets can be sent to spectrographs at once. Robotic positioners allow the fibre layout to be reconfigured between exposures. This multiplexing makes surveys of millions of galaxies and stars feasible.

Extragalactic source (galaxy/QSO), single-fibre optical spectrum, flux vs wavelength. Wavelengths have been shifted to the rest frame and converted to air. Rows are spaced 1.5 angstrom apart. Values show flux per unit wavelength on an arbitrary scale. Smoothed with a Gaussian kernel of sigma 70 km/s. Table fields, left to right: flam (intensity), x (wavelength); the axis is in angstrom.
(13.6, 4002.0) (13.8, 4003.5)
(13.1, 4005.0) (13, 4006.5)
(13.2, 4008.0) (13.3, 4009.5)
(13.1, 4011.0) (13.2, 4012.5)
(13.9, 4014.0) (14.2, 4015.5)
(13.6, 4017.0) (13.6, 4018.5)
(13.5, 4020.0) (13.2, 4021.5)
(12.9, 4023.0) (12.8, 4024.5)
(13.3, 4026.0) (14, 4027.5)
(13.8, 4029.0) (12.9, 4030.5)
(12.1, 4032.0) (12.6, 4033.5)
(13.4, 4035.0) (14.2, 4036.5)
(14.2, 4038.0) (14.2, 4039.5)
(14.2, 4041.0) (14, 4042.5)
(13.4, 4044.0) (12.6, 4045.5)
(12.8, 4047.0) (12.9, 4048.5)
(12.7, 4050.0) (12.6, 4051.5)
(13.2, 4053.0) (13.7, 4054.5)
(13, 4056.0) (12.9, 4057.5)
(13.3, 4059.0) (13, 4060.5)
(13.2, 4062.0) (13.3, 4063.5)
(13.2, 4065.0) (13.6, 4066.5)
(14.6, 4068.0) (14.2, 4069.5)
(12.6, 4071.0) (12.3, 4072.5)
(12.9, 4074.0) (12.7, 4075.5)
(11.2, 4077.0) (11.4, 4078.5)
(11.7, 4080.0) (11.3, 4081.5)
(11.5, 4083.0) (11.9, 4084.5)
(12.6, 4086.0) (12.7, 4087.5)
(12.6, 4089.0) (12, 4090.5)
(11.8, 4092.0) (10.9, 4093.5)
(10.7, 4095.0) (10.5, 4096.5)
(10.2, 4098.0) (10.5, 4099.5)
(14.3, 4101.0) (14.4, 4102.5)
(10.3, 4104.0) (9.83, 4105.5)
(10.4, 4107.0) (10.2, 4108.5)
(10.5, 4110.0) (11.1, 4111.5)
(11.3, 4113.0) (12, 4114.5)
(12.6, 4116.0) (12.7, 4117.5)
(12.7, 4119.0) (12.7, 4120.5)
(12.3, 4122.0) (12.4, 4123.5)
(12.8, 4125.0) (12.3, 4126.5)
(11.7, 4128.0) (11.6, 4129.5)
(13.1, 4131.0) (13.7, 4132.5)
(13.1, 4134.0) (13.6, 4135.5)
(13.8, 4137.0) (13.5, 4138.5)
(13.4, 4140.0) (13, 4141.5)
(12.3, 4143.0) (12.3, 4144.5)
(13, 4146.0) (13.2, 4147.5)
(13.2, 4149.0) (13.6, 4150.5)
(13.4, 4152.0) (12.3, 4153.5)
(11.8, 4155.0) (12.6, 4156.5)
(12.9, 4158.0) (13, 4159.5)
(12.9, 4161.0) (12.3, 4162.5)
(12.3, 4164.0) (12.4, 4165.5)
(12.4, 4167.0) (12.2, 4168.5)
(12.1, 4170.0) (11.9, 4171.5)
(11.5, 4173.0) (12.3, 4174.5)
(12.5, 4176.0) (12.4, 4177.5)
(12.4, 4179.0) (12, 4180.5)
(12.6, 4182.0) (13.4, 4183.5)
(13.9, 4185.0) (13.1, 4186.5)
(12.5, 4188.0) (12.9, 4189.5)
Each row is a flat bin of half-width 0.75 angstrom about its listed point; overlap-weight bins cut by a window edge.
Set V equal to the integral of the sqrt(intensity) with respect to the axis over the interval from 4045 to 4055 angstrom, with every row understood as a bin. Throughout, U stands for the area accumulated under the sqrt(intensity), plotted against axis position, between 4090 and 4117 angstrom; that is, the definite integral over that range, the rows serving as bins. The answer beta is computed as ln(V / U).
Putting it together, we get -0.9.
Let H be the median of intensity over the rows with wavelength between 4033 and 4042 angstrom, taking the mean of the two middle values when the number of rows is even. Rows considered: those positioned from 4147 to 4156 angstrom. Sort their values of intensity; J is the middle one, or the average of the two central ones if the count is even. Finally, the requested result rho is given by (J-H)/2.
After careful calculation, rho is -0.5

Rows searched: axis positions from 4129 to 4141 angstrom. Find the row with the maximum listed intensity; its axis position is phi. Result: 4137.0 angstrom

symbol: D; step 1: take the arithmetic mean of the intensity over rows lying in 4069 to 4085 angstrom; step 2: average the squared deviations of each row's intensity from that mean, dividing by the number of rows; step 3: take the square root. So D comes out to 0.86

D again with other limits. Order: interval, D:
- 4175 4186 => 0.61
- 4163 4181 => 0.27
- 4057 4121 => 1.25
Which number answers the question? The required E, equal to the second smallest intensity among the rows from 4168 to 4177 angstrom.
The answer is 11.9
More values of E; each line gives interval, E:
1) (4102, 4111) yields 10.2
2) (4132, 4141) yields 13.4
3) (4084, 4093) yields 11.9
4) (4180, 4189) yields 12.5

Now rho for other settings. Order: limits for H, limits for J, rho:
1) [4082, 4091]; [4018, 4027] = 0.5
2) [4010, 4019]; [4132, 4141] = 0.0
